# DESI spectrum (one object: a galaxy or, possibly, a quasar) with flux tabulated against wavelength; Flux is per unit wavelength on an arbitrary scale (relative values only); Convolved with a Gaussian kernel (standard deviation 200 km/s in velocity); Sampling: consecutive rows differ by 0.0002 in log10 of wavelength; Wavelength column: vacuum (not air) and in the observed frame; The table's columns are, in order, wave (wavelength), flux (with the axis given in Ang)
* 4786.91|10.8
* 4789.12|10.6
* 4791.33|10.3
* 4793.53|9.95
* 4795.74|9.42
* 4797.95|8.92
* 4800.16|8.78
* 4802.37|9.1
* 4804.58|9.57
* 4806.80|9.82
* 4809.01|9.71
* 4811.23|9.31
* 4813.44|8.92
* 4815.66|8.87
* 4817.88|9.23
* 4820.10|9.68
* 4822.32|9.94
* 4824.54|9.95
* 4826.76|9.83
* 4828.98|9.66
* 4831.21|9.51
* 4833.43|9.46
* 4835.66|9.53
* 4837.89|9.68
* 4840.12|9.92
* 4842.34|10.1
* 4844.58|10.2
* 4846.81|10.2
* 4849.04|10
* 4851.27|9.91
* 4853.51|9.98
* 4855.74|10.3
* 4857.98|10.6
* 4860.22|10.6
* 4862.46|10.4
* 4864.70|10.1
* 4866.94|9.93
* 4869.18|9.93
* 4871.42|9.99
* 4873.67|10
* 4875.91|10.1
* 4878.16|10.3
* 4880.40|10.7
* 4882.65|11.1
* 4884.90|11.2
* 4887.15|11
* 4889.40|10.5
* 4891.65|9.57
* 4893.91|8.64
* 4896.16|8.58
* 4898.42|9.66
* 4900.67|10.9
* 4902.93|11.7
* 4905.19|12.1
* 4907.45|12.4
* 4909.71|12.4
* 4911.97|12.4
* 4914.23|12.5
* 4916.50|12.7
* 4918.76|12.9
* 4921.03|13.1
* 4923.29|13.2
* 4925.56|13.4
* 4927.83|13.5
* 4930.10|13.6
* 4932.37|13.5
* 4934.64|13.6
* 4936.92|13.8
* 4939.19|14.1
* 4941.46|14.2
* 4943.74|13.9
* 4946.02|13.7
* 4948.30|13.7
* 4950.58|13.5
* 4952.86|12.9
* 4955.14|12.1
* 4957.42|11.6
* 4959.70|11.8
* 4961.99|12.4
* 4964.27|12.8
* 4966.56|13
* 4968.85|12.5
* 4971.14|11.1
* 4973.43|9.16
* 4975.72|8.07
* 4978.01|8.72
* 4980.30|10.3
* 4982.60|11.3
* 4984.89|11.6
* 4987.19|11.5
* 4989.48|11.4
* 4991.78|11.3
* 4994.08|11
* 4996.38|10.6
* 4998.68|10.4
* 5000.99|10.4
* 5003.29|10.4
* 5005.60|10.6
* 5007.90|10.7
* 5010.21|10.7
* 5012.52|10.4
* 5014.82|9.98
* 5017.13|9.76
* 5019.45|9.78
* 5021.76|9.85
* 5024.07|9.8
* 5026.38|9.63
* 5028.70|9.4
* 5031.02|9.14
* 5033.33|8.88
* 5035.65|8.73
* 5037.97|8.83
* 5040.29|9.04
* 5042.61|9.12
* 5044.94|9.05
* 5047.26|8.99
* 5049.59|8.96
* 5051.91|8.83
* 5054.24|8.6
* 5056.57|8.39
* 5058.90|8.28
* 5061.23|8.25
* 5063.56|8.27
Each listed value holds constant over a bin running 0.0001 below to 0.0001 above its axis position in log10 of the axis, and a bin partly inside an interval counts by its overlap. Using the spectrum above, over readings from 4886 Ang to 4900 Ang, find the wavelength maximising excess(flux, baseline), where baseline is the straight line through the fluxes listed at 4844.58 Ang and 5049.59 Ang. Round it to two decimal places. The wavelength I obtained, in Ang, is 4887.15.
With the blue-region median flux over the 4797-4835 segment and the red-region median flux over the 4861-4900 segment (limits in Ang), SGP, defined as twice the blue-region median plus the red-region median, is 29.1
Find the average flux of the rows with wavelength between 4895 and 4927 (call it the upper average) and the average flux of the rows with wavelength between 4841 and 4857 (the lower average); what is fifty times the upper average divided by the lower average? 59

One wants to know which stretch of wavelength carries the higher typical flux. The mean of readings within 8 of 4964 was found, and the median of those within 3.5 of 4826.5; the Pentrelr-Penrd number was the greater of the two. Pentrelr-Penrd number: 12.2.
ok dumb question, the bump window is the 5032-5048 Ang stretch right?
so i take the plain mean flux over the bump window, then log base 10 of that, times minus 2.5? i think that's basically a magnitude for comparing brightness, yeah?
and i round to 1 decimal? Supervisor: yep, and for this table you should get -2.4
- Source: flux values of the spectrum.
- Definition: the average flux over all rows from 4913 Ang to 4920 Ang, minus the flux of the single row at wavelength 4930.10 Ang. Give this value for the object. -1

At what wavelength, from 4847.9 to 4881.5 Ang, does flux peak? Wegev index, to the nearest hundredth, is 4880.40 Ang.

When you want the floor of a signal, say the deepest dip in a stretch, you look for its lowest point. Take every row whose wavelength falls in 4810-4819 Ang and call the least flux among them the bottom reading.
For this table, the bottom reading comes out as 8.87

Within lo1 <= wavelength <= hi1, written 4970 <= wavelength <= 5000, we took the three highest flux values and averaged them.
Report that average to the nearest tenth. 11.5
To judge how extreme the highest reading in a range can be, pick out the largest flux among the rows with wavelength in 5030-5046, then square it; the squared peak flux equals 84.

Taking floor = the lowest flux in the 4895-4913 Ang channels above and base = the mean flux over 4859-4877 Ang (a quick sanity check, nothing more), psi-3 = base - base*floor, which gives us -77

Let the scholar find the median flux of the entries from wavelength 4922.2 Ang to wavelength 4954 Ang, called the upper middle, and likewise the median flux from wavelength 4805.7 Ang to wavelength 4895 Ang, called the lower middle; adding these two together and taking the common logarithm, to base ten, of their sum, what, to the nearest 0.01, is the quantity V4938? 1.37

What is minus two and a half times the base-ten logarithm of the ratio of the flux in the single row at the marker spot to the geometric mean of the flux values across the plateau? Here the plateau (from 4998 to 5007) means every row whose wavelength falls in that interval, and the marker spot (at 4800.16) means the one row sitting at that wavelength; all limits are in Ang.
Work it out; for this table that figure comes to 0.2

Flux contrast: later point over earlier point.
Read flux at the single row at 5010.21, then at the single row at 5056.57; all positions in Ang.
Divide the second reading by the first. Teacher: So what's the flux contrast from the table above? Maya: 0.78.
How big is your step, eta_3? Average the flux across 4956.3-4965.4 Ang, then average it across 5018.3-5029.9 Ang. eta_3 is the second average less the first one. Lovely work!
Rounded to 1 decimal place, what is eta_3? -2.5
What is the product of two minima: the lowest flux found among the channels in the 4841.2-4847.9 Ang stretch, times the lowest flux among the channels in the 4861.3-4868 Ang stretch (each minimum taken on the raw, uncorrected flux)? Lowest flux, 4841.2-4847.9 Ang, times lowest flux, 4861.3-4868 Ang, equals 100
